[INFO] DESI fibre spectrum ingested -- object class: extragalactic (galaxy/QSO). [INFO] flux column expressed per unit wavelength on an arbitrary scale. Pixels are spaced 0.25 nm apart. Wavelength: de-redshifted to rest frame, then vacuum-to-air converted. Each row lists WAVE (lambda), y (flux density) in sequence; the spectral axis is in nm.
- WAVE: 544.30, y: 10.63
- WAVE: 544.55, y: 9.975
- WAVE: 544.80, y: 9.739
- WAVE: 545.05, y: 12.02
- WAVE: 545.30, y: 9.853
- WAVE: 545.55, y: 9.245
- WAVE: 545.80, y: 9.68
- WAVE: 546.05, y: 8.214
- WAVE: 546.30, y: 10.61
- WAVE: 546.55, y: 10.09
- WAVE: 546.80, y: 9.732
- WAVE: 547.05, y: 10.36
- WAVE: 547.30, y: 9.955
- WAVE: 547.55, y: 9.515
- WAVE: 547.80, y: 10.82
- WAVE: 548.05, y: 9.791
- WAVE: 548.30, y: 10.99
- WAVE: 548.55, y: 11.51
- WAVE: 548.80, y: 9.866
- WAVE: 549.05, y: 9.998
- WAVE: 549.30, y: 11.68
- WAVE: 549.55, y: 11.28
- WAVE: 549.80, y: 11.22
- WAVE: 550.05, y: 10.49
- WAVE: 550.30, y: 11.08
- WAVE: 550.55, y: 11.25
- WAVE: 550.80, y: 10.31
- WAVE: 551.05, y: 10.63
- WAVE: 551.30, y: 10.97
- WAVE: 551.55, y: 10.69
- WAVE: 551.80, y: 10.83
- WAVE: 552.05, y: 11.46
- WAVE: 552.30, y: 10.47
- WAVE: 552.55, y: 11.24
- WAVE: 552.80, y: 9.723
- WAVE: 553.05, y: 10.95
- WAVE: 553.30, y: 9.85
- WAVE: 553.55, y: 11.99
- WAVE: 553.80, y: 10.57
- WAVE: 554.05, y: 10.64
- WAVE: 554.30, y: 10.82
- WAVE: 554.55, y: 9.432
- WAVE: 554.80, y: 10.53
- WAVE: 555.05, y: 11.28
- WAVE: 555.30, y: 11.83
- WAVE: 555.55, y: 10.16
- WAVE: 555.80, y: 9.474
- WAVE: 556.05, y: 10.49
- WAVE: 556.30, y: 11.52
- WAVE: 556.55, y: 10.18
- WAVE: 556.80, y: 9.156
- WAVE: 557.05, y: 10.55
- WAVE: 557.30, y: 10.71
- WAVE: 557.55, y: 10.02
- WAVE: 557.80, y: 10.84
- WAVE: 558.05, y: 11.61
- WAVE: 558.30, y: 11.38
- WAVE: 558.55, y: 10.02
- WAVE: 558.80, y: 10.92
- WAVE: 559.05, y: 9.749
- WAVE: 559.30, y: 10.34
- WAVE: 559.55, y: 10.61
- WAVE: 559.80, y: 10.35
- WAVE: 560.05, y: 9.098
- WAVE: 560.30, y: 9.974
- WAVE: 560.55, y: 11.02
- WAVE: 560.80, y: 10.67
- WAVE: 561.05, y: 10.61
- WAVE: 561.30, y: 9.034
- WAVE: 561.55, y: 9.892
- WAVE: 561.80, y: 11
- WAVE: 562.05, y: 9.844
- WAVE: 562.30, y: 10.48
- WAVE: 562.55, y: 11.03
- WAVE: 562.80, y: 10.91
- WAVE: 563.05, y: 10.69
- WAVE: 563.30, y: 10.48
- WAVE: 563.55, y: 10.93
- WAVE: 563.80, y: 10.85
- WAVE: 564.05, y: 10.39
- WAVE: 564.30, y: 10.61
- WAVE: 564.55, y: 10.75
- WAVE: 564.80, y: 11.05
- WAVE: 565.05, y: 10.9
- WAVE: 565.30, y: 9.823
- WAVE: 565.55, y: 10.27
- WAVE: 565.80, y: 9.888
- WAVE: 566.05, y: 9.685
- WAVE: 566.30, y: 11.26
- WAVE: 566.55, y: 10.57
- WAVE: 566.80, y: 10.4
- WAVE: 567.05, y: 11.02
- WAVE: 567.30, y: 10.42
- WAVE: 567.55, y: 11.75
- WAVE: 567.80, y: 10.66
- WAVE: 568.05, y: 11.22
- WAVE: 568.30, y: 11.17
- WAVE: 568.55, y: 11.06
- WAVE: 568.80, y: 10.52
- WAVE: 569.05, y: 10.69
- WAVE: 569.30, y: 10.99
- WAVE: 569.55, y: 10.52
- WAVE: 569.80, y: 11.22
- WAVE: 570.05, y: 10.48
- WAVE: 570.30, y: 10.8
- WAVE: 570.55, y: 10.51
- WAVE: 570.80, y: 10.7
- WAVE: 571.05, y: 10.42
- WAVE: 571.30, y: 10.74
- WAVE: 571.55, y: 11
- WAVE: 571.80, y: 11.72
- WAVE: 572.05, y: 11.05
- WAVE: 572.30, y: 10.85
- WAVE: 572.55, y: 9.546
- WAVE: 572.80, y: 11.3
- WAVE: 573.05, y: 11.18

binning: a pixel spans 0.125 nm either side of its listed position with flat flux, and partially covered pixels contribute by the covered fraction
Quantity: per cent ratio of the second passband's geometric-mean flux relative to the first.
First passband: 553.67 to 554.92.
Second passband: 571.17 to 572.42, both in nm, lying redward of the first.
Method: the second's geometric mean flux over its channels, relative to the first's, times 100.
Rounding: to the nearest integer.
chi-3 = 107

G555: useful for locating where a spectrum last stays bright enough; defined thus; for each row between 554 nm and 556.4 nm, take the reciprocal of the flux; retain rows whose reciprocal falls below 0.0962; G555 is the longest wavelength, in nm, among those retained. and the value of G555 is 556.30 nm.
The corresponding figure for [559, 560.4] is 559.55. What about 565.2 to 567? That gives 566.80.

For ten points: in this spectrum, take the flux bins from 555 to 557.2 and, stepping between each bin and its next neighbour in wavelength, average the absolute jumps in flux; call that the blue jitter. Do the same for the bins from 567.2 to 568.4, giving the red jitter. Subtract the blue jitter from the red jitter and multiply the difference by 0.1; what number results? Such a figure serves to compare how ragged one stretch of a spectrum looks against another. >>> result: -0.033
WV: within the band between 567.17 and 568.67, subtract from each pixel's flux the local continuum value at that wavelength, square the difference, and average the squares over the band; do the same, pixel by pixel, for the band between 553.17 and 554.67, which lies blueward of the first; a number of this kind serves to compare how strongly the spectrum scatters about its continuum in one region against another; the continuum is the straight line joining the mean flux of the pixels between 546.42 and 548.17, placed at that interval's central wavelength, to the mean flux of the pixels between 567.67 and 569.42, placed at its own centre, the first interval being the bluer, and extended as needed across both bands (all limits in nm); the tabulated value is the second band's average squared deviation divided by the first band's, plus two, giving 5.5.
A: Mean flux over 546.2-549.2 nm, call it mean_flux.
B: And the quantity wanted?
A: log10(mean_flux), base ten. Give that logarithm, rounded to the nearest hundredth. 1.01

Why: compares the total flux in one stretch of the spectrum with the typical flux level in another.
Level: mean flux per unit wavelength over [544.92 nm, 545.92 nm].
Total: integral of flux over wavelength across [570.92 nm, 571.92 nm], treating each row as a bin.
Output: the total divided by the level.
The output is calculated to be 1.08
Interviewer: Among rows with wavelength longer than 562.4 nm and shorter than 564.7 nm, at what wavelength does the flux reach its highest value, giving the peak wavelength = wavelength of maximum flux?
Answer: 562.55 nm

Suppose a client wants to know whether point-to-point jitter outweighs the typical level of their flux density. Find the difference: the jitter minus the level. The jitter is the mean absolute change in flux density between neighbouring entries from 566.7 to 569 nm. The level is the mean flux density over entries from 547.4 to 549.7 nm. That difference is -10.0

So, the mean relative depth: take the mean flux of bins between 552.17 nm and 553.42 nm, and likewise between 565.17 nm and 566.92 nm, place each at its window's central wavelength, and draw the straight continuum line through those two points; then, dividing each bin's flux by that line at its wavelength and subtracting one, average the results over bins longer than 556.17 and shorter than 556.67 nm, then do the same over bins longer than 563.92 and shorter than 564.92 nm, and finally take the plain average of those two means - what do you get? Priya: 0.04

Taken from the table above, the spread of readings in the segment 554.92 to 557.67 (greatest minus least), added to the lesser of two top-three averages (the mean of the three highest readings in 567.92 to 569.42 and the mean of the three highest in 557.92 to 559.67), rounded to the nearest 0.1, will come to 13.8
